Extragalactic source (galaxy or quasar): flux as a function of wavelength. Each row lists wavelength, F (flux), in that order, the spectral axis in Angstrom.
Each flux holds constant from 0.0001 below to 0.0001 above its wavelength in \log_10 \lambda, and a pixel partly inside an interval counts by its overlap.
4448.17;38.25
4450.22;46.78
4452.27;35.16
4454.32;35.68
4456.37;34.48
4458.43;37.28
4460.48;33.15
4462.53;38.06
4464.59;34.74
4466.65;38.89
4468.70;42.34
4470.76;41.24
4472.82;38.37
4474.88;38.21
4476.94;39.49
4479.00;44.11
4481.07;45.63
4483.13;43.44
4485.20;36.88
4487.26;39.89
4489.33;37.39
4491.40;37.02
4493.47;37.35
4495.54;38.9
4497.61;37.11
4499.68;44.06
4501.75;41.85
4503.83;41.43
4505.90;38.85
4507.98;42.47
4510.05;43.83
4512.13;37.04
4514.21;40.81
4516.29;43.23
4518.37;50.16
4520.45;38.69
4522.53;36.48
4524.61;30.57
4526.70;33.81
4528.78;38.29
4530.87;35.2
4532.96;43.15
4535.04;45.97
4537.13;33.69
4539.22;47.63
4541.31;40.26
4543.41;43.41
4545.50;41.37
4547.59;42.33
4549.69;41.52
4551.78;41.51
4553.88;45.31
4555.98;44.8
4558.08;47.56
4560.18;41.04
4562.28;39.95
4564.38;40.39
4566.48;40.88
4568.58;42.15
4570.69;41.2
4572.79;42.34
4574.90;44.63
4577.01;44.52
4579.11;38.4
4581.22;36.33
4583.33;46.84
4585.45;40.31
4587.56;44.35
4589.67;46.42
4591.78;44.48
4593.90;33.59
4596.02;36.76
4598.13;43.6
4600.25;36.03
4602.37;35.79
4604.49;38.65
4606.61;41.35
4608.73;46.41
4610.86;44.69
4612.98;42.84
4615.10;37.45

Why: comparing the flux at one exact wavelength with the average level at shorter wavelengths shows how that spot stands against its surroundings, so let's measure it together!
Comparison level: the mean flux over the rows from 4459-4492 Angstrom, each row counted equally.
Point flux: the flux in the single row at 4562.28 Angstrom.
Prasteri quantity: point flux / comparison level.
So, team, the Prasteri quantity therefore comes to 1.02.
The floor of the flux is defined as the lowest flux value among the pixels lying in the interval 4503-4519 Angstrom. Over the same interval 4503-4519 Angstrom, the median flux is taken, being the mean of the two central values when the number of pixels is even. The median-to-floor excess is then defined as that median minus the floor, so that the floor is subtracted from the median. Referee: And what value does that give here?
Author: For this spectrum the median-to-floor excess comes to 4.9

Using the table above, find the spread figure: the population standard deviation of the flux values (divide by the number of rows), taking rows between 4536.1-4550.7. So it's 3.9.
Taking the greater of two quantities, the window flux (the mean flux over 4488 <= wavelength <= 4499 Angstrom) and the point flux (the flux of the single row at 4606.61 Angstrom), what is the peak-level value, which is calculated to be 41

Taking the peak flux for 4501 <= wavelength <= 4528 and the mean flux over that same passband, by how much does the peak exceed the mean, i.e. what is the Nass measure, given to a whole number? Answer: 10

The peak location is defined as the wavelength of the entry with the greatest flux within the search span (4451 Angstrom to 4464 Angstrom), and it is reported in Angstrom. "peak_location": 4462.53 Angstrom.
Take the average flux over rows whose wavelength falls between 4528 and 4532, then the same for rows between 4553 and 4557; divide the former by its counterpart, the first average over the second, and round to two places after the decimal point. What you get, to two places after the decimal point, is 0.82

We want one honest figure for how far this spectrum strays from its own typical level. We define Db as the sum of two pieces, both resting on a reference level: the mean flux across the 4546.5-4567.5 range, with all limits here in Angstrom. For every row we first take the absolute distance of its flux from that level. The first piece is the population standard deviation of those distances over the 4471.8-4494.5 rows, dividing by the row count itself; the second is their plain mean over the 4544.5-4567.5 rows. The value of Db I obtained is 3.5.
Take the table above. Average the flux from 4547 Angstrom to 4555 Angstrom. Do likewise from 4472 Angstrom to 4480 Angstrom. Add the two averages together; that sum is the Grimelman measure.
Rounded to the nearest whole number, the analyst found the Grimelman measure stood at 83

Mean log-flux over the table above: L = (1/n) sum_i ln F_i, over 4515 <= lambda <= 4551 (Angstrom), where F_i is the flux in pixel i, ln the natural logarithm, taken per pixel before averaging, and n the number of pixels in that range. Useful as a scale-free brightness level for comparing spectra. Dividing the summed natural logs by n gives 3.69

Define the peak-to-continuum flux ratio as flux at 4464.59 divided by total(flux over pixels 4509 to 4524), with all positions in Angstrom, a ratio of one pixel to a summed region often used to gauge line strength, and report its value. 0.12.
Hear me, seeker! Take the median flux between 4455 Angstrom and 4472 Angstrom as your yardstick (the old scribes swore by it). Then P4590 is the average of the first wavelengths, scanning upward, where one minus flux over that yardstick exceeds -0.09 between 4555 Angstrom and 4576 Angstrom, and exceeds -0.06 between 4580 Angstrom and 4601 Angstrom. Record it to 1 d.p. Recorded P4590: 4570.7 Angstrom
